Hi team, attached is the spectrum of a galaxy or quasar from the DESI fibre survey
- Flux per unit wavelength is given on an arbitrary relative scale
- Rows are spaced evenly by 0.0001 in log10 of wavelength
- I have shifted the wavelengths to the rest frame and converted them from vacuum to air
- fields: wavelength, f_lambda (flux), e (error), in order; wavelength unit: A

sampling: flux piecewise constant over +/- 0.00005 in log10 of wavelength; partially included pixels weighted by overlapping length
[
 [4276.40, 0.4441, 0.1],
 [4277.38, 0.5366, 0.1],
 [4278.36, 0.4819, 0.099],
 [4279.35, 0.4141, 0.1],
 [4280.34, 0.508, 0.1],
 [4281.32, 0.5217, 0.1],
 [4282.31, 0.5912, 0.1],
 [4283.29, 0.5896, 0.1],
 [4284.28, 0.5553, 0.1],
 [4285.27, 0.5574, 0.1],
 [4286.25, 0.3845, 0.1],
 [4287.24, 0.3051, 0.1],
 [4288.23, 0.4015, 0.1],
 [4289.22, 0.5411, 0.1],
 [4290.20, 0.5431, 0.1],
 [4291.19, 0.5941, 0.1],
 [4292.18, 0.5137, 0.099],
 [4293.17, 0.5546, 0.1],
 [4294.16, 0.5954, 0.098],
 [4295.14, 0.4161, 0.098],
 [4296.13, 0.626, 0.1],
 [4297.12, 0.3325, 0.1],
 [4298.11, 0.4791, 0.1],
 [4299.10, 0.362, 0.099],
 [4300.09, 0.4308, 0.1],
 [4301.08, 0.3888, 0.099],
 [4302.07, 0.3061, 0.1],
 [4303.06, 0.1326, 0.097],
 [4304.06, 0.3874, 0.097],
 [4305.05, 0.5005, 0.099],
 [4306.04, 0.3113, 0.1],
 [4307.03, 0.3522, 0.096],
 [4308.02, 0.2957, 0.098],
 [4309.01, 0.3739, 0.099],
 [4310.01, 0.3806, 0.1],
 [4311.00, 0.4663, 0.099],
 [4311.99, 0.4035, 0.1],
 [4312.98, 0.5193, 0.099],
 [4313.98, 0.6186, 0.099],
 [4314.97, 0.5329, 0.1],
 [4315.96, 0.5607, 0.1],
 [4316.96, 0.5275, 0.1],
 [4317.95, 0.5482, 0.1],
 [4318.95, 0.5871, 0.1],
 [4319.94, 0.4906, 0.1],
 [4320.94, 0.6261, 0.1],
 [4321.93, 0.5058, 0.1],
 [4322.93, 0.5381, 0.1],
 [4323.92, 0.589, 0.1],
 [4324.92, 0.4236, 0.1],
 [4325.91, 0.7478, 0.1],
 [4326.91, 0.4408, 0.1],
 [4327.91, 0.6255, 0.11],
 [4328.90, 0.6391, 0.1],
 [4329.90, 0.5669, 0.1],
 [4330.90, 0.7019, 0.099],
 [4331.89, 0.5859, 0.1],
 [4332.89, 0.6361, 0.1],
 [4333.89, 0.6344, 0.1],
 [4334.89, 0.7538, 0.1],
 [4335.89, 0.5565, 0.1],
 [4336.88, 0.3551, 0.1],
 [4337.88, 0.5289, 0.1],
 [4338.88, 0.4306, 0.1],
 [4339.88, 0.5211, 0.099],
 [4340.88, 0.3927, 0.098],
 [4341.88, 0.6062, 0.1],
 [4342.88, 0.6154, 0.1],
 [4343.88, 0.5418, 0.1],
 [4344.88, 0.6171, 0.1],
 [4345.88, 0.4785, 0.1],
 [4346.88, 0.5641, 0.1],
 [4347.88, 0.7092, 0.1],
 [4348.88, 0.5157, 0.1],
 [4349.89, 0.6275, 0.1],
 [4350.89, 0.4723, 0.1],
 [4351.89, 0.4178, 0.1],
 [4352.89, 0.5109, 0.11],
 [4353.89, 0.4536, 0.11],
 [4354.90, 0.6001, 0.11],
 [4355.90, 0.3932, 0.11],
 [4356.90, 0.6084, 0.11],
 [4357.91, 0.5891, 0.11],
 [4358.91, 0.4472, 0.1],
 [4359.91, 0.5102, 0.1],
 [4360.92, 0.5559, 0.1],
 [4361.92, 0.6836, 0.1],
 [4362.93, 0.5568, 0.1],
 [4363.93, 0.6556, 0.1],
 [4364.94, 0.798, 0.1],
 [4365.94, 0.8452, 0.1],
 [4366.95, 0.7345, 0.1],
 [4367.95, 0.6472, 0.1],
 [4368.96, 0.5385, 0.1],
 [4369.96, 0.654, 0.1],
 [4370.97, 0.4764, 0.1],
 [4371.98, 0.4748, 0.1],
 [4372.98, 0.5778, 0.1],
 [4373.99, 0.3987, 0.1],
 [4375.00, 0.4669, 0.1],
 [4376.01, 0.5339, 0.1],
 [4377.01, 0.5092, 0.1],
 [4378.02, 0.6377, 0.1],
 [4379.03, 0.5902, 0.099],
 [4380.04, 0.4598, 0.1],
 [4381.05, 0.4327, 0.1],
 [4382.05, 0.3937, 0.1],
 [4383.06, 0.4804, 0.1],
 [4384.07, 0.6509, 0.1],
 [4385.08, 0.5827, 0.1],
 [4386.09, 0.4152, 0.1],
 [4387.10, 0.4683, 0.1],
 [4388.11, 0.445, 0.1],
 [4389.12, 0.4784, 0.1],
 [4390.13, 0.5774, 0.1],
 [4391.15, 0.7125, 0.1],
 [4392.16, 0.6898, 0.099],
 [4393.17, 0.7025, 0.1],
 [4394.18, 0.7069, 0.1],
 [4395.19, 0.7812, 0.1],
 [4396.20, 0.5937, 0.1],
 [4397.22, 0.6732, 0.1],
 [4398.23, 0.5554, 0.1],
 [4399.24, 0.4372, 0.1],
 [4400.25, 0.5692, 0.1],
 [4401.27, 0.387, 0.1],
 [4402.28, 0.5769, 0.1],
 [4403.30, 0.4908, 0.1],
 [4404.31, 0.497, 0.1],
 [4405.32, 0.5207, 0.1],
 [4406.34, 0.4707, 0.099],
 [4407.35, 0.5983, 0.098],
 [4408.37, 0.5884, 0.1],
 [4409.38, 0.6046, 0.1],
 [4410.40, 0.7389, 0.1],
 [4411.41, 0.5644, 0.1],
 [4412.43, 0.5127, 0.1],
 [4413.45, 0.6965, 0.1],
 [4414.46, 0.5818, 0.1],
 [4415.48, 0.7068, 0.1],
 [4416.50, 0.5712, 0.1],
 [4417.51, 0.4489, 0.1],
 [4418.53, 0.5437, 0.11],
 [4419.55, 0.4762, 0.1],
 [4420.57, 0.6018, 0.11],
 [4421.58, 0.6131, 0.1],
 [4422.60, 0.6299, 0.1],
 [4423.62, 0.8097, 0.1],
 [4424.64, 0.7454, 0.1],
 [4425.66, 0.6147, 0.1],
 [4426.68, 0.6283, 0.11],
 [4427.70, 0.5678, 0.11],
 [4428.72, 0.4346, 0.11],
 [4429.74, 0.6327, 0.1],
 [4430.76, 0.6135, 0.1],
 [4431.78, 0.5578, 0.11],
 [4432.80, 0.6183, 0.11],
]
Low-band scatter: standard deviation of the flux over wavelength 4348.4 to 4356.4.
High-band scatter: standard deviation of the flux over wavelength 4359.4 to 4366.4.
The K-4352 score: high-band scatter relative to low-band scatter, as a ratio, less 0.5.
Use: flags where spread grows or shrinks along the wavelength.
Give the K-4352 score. 1.0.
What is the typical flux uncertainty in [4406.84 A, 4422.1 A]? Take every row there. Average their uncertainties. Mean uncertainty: 0.101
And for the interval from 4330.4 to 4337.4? 0.100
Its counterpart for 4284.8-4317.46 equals 0.099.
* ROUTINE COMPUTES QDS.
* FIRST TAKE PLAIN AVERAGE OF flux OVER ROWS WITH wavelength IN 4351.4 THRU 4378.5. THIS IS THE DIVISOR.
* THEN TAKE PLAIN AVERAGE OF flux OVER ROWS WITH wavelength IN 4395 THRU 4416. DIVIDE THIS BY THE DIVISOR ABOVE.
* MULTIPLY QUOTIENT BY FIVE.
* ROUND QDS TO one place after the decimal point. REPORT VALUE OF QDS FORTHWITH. 5.1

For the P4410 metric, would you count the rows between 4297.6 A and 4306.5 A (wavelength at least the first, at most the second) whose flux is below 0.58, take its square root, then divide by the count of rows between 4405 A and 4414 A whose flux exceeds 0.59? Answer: 0.75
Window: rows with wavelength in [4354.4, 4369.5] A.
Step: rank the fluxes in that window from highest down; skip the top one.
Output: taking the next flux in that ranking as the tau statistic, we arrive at 0.798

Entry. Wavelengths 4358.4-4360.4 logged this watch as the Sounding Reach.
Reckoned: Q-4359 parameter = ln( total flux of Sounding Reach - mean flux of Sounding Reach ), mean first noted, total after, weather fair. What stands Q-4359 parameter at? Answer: -0.74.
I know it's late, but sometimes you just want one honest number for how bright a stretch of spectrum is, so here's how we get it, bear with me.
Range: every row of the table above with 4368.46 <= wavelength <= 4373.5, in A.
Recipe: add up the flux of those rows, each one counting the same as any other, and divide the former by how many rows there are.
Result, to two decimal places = 0.54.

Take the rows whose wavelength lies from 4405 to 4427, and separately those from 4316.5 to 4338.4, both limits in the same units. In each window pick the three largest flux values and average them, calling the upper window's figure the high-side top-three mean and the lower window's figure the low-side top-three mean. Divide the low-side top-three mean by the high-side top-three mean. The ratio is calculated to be 0.96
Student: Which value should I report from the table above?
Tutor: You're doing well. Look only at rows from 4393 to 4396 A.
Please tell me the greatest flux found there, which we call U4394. 0.7812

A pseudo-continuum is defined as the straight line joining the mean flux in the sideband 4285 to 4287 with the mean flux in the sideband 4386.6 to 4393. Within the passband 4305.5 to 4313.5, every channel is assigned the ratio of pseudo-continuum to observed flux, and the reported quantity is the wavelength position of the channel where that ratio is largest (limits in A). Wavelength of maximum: 4308.02 A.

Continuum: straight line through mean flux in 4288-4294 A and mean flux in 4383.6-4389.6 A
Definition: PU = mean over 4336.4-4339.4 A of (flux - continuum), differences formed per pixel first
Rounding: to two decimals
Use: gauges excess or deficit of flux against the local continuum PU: -0.08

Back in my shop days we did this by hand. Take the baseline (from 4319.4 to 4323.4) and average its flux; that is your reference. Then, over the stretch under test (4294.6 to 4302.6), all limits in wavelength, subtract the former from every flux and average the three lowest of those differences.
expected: -0.21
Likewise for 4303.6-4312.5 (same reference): -0.22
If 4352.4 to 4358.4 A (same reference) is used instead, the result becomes -0.09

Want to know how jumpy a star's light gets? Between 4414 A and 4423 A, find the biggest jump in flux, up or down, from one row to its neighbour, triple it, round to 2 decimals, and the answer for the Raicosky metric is 0.41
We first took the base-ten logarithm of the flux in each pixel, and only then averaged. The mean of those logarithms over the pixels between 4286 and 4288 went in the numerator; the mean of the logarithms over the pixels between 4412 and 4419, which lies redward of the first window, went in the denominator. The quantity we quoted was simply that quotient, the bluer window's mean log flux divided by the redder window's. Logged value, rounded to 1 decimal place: 1.9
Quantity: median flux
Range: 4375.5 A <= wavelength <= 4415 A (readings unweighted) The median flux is 0.569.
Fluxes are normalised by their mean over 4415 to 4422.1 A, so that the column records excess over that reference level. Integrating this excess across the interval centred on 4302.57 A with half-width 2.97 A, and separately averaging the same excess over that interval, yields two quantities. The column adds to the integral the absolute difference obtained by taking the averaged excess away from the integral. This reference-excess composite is -0.21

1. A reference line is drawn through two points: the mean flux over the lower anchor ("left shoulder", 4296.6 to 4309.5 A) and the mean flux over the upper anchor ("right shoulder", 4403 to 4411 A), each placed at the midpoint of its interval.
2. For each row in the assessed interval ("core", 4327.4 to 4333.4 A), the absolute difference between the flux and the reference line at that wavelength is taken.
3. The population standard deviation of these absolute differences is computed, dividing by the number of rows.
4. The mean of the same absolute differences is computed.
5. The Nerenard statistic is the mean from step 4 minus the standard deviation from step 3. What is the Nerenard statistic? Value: 0.17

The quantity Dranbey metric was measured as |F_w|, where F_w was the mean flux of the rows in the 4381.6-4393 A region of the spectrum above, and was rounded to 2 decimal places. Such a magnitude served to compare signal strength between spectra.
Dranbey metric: 0.54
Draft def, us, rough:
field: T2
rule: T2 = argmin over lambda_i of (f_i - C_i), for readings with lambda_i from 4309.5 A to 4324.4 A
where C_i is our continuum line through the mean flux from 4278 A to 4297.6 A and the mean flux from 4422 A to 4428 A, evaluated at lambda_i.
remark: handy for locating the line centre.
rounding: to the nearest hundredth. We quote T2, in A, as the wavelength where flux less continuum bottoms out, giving 4310.01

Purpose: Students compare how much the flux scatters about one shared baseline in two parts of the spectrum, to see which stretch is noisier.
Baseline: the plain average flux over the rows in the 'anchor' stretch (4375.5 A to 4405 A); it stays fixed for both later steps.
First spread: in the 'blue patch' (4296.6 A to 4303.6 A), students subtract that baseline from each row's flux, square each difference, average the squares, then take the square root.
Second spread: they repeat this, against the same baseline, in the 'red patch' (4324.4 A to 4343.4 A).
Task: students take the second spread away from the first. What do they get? 0.12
